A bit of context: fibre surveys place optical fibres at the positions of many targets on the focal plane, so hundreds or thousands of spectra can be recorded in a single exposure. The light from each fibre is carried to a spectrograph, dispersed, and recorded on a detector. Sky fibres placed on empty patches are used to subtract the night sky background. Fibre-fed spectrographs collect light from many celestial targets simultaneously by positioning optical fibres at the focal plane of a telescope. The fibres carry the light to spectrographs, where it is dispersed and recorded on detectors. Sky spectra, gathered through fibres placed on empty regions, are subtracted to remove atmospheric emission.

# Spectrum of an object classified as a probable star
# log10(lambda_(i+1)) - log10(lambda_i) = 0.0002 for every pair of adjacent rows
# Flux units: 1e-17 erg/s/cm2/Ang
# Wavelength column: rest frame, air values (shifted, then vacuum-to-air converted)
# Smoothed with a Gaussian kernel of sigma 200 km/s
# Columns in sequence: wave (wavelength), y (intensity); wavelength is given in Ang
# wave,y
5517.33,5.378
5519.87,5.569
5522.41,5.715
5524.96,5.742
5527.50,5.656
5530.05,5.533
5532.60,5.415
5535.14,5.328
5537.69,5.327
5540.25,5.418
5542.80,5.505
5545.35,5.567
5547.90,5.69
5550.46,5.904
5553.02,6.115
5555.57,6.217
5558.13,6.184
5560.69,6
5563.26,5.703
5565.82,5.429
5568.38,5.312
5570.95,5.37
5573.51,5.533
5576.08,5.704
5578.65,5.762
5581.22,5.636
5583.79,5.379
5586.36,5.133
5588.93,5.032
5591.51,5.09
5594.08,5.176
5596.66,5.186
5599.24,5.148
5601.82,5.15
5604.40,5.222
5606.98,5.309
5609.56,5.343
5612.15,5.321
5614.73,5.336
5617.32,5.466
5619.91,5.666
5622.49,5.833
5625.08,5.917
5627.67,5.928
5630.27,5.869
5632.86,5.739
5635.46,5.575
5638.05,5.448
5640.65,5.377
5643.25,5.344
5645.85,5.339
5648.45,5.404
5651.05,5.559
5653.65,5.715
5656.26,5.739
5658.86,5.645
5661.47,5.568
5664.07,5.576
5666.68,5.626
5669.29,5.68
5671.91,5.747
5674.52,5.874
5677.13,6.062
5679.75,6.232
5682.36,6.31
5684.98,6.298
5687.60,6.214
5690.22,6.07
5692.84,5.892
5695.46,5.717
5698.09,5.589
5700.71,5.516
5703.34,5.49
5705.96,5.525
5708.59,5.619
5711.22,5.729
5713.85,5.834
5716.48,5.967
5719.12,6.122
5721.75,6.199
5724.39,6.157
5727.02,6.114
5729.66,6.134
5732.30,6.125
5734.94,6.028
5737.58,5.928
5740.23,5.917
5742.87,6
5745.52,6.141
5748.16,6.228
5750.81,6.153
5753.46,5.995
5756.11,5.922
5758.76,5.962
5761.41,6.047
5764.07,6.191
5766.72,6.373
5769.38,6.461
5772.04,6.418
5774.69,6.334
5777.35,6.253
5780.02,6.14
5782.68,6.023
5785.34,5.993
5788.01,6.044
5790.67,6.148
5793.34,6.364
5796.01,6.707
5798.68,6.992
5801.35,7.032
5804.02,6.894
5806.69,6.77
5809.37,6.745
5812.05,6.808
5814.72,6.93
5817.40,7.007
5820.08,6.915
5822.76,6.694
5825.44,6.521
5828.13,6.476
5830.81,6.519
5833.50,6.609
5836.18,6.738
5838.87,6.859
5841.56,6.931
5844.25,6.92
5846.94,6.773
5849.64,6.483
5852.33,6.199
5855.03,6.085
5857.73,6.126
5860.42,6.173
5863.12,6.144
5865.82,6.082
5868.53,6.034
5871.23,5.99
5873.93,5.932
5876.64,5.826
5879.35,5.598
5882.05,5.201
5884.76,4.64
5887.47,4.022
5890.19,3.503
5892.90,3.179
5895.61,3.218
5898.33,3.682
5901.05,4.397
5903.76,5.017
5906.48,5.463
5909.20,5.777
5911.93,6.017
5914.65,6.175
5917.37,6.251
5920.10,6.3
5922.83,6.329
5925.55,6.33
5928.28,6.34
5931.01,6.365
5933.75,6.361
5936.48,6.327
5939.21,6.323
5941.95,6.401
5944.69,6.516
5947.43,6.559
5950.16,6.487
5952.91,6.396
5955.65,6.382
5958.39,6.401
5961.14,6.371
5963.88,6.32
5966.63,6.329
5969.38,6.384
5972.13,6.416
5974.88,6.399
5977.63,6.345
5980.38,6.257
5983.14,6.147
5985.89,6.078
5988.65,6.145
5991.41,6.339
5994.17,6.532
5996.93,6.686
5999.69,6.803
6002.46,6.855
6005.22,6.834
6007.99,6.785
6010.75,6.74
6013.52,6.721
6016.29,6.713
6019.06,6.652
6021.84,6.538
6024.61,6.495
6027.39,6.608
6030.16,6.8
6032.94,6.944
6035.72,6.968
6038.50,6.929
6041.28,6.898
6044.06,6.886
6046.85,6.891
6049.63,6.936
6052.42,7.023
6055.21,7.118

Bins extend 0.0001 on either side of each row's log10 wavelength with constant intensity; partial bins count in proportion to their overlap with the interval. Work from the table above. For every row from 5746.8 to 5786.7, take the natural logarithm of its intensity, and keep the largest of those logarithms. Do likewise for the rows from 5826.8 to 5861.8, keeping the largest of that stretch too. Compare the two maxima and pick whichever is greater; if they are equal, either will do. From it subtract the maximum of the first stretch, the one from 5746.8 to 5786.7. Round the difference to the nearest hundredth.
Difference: 0.07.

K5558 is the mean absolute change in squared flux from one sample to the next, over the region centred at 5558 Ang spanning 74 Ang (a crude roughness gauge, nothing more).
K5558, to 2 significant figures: 1.4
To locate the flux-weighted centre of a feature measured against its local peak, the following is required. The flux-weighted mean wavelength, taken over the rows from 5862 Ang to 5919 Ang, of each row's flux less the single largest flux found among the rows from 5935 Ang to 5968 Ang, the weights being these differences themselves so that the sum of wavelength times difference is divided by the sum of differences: 5892.0 Ang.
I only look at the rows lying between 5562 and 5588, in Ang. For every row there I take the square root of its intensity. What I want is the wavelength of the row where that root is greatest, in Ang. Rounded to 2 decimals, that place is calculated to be 5578.65 Ang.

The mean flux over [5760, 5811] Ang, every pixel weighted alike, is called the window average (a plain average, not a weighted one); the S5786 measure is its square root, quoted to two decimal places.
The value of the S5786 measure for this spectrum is 2.53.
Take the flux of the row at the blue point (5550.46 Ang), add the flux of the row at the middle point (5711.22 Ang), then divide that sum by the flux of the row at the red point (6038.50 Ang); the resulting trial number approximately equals 1.68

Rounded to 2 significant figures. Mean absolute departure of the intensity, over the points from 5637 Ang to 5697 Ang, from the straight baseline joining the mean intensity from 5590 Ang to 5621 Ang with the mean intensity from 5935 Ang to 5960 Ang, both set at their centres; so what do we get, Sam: 0.29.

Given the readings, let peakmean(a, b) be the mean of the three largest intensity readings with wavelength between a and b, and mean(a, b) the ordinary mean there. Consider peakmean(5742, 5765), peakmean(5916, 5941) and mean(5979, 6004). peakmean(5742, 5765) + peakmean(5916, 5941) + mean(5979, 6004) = 19.0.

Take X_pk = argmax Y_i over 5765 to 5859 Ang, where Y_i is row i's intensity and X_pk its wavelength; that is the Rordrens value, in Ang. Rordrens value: 5801.35 Ang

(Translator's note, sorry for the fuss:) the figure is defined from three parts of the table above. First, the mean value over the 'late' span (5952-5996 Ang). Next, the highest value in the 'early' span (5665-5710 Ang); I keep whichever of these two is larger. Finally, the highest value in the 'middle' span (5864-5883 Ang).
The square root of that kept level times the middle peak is 6.2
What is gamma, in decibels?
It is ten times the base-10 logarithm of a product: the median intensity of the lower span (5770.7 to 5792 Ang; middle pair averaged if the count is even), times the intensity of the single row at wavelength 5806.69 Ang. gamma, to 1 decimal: 16.2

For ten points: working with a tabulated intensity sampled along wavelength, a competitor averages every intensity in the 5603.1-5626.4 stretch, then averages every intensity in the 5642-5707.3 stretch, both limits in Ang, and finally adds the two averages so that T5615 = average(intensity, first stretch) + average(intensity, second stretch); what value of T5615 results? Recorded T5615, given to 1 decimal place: 11.2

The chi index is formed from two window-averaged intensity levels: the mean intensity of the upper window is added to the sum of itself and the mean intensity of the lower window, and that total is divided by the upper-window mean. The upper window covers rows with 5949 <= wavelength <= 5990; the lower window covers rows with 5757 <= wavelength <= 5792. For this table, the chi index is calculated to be 2.978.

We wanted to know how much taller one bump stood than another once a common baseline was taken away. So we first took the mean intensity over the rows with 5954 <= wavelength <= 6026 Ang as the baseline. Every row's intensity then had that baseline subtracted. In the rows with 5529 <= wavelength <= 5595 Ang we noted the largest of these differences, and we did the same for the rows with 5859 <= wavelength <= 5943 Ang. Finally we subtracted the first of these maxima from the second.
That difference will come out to 0.18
